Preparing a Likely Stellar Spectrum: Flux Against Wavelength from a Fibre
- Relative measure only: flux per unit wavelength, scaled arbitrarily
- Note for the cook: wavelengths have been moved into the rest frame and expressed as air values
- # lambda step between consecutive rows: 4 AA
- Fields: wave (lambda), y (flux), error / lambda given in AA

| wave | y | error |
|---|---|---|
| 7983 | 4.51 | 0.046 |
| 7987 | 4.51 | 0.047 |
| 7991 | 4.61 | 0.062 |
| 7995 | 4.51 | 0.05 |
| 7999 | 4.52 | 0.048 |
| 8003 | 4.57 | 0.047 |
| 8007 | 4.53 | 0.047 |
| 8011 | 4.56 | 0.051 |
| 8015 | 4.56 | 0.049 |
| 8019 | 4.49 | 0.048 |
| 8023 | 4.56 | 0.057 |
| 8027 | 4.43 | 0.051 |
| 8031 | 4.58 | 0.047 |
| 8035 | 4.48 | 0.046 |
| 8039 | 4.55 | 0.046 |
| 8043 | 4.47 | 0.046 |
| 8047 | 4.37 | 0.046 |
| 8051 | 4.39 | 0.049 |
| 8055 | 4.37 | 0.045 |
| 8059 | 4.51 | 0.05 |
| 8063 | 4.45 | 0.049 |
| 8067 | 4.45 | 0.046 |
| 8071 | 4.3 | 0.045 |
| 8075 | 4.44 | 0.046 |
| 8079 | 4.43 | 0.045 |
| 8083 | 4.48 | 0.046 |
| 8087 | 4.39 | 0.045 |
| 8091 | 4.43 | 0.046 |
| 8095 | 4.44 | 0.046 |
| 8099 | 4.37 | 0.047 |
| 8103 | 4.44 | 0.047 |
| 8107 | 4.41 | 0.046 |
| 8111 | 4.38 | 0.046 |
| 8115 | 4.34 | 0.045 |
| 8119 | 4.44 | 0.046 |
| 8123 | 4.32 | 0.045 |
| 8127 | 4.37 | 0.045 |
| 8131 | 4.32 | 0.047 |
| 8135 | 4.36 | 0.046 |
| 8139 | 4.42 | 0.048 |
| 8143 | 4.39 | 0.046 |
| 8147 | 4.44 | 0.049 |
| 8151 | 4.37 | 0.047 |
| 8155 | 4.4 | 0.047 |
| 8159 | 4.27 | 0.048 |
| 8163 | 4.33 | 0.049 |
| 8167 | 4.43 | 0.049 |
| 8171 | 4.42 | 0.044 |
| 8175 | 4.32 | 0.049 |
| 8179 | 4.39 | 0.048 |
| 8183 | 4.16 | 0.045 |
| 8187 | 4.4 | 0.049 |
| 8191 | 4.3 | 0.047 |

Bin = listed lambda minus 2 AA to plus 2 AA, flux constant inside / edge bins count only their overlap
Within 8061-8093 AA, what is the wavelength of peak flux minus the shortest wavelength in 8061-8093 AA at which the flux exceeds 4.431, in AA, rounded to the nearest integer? 20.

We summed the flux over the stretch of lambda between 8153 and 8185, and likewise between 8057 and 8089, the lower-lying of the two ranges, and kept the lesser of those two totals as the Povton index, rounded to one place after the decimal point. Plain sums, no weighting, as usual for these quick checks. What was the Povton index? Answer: 34.7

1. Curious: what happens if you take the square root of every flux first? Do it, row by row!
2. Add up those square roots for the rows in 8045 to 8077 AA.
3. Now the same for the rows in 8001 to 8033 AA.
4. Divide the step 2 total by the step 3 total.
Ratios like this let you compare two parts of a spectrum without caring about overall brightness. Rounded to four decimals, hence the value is 0.9861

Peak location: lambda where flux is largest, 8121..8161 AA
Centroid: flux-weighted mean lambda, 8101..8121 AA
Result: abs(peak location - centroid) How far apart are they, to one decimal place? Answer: 36.0 AA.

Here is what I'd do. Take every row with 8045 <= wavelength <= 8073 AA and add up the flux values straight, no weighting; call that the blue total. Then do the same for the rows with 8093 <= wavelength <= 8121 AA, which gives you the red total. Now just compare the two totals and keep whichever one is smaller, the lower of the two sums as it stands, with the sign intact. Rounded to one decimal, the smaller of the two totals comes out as 30.8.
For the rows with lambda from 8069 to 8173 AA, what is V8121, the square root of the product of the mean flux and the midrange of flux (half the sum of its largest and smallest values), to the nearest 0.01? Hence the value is 4.38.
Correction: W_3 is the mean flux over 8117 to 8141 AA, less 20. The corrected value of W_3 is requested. -15.6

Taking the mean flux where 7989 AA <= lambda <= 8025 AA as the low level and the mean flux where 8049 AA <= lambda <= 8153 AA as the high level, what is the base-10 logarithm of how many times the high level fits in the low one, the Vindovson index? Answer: 0.0139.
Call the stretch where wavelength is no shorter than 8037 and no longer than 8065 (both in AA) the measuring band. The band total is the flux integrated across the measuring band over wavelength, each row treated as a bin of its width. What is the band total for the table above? 124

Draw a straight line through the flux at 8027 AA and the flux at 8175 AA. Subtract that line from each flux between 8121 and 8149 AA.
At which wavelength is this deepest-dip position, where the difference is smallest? 8123 AA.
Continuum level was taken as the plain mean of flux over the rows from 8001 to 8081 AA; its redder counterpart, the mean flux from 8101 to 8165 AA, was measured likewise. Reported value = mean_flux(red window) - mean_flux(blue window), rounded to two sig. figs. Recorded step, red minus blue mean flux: -0.10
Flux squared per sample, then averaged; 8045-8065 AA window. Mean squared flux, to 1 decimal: 19.5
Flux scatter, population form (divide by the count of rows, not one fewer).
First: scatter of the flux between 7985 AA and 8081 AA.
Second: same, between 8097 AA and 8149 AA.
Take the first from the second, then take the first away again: -0.11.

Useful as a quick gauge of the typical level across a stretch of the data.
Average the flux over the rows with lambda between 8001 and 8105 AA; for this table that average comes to 4.46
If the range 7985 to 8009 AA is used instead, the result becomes 4.54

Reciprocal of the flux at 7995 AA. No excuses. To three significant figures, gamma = 0.222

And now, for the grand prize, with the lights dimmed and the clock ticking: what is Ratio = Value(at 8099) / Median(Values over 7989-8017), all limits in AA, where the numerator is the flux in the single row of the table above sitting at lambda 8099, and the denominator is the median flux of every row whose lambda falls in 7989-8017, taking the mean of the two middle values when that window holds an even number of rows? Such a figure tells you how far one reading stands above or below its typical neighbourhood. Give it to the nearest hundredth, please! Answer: 0.96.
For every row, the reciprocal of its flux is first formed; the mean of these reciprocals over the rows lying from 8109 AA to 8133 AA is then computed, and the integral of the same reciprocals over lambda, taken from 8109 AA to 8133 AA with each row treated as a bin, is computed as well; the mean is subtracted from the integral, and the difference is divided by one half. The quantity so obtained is 11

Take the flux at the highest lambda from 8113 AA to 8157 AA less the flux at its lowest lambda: 0.060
